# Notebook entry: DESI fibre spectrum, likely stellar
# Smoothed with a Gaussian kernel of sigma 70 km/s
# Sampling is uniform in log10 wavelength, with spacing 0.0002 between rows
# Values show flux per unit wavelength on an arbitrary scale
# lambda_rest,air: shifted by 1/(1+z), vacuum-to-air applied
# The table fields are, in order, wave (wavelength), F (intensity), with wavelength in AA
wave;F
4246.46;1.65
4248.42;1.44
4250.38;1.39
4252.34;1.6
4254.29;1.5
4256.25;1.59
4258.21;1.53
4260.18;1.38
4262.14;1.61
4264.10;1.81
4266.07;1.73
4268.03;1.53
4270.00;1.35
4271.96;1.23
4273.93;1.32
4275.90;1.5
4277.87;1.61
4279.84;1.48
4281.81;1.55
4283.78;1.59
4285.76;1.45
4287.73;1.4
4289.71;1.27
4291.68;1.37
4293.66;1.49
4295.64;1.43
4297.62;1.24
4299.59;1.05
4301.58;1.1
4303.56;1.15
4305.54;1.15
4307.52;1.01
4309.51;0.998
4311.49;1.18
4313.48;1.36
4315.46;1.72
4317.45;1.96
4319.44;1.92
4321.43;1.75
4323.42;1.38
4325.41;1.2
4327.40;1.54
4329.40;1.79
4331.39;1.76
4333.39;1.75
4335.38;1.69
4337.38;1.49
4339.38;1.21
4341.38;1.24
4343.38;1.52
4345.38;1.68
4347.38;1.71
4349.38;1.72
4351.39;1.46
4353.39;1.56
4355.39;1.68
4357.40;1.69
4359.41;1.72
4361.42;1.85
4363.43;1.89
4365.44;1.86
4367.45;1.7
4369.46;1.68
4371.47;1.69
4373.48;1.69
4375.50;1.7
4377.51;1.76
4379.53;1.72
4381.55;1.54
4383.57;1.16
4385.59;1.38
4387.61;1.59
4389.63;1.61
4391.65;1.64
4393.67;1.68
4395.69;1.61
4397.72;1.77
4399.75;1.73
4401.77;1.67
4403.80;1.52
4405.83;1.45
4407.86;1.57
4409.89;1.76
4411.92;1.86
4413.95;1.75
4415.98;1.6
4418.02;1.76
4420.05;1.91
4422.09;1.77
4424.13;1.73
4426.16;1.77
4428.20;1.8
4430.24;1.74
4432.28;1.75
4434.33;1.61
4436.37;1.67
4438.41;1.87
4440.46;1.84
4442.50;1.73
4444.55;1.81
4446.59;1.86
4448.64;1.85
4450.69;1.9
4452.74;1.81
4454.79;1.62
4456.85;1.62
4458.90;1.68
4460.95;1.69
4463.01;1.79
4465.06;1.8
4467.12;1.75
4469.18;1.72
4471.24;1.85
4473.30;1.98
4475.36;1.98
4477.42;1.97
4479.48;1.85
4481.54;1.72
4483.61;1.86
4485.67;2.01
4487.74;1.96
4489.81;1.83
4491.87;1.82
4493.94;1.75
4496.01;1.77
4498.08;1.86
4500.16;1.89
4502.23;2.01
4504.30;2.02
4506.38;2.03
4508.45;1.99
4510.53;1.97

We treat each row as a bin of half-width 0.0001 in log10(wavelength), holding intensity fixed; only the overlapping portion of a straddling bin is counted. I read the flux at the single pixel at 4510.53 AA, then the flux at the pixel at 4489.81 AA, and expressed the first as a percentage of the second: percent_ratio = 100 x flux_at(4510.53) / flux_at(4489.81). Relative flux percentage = 108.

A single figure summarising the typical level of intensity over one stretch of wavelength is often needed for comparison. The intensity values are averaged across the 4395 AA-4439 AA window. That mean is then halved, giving 0.86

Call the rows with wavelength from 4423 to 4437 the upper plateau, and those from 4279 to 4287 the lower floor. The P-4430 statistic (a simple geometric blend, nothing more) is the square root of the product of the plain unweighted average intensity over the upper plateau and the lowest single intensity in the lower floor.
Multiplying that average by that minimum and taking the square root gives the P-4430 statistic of 1.58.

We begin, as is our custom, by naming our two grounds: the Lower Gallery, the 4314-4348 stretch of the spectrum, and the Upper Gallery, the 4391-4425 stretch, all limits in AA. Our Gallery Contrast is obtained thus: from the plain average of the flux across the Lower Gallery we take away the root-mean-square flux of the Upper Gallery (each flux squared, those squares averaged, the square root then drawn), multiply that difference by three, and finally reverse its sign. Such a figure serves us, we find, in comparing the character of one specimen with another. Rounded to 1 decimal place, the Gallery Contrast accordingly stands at 0.3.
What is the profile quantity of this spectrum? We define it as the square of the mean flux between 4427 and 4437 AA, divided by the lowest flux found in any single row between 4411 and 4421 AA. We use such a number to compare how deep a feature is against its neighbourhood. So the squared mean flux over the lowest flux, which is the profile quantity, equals 1.8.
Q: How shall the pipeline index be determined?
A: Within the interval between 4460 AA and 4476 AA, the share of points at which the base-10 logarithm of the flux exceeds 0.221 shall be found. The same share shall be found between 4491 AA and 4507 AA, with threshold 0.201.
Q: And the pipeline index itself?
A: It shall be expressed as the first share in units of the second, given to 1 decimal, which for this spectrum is 1.0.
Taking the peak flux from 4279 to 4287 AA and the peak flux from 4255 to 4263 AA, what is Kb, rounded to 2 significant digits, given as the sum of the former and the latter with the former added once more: 4.8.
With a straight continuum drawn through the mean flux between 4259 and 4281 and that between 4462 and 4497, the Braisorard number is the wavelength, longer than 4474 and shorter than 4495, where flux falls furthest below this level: 4481.54 AA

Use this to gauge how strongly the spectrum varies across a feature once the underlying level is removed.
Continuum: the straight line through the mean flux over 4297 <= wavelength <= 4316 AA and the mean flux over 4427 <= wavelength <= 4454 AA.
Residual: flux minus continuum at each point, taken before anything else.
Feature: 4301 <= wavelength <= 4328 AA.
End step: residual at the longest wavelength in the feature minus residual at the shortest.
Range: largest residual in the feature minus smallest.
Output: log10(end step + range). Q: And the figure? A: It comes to 0.10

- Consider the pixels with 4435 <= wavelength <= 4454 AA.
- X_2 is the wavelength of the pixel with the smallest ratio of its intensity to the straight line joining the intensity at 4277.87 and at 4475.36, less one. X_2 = 4436.37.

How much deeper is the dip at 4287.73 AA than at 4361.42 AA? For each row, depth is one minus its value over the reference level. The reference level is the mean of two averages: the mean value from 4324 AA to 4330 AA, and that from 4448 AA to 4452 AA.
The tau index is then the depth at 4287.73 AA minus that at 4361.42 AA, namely 0.27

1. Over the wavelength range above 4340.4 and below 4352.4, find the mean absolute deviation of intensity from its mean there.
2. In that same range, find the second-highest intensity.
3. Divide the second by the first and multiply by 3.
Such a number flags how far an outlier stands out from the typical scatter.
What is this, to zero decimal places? 35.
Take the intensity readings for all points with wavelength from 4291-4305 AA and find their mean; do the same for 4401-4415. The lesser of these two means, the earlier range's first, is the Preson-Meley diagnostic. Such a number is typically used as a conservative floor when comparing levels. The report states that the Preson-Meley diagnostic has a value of 1.26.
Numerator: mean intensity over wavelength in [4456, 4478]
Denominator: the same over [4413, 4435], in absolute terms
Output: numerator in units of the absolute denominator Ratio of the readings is 1.03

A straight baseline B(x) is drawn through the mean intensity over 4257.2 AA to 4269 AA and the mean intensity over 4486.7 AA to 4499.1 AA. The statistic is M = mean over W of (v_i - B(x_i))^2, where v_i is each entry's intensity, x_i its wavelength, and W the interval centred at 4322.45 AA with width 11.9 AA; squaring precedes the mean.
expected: 0.080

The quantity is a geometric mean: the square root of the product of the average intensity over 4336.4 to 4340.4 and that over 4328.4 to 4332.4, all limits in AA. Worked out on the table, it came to 1.55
